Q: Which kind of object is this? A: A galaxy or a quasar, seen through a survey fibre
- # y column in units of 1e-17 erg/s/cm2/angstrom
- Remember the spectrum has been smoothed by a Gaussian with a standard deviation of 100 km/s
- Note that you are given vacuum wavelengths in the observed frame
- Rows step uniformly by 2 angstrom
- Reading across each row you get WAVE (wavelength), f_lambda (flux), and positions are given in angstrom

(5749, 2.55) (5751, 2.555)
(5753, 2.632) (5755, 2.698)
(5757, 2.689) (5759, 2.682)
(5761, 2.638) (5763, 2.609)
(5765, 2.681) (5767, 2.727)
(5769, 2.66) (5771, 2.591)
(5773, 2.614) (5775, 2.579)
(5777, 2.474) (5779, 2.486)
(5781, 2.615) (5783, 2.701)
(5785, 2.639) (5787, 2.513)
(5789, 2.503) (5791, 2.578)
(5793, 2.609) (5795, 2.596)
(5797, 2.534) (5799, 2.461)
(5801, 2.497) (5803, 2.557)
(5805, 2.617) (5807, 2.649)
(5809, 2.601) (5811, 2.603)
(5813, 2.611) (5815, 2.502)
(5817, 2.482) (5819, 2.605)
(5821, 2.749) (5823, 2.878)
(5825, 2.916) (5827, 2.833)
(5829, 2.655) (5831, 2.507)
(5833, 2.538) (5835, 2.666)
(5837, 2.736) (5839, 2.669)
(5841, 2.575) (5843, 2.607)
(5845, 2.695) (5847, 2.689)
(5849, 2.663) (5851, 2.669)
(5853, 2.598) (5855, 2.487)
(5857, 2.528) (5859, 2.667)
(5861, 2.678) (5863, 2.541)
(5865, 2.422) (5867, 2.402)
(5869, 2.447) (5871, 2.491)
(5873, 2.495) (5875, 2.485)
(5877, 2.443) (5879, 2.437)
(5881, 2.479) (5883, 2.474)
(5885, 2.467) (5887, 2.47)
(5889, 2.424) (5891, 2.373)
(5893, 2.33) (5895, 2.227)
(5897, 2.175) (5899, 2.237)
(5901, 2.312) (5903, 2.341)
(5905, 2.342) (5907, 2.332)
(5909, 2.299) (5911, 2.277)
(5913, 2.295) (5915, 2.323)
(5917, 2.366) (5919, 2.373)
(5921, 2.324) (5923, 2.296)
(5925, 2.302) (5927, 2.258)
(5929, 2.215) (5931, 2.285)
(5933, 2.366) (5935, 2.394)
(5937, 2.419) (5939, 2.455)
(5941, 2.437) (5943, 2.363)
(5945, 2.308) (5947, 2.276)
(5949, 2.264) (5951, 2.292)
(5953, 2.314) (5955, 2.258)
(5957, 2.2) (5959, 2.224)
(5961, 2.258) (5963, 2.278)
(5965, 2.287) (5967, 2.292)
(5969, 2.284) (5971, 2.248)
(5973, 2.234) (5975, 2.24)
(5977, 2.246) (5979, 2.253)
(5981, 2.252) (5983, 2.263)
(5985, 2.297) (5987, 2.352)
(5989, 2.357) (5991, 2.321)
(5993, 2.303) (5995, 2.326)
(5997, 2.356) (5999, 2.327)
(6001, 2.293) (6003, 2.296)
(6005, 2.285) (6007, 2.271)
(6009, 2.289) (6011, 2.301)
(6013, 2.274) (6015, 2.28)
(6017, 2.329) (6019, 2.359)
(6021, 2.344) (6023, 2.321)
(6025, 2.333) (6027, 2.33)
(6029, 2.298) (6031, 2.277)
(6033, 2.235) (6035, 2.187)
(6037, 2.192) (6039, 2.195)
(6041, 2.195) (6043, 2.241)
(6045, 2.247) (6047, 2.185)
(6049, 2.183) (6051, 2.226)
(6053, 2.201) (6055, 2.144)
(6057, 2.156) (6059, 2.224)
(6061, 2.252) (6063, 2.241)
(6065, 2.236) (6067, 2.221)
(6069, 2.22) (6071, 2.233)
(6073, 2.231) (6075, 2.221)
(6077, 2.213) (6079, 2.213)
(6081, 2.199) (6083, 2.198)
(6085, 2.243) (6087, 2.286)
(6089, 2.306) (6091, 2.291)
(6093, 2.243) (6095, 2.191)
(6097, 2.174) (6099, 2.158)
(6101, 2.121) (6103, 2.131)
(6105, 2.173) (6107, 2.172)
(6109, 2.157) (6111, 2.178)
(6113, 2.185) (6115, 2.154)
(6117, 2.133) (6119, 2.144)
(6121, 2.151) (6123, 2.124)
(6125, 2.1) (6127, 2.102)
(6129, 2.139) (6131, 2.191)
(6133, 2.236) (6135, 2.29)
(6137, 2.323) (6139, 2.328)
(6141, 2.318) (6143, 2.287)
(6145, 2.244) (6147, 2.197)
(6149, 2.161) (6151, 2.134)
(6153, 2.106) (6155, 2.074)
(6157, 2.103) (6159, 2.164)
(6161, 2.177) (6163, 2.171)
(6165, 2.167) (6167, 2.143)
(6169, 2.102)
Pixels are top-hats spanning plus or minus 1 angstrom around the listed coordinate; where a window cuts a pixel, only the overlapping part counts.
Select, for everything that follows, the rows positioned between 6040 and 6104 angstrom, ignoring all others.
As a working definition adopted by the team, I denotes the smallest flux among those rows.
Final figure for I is 2.121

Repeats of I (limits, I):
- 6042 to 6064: 2.144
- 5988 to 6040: 2.187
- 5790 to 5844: 2.461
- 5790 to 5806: 2.461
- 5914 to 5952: 2.215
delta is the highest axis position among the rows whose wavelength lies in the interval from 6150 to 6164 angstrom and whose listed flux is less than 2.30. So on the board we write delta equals 6163 angstrom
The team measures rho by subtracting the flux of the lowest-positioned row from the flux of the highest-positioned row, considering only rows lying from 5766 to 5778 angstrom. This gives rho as -0.25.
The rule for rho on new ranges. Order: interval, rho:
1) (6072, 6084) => -0.03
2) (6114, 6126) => -0.05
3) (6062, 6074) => -0.01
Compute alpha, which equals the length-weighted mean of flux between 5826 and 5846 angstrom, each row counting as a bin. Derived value 2.65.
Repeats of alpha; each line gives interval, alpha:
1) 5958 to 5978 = 2.26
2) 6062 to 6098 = 2.23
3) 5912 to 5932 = 2.30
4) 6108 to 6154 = 2.19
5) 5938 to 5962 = 2.30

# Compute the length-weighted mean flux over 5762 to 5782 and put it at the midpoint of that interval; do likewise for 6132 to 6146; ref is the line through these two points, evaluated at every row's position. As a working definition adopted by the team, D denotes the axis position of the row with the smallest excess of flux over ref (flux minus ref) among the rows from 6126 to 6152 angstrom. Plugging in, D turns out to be 6127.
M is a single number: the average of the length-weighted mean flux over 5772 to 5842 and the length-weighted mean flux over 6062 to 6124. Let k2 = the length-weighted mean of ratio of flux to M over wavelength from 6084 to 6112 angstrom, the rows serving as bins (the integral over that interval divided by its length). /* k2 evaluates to 0.92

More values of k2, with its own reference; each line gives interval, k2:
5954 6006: 0.95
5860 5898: 1.01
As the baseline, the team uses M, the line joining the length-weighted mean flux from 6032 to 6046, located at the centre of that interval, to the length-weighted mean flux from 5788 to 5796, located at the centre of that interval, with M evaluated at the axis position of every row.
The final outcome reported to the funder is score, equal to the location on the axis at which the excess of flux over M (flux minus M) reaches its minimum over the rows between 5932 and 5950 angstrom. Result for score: 5949 angstrom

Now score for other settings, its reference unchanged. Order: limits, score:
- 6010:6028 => 6013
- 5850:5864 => 5855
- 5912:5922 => 5913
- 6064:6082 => 6081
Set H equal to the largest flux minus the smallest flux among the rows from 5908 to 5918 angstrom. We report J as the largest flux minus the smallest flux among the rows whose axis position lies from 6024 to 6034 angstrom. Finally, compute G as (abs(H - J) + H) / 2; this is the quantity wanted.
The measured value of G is 0.05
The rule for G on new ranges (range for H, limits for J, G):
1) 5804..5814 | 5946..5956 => 0.03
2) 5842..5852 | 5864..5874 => 0.05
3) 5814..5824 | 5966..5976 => 0.37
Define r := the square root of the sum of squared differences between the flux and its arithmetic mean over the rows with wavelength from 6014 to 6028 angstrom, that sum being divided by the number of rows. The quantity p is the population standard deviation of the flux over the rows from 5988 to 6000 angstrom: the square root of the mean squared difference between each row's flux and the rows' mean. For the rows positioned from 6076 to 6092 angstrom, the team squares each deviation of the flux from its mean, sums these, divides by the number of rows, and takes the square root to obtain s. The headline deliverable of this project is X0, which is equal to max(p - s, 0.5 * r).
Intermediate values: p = 0.019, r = 0.02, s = 0.042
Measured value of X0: 0.011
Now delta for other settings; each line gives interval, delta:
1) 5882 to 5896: 5895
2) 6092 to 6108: 6107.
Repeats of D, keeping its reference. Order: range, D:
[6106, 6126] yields 6125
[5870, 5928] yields 5897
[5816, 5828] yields 5817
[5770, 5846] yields 5777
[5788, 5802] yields 5799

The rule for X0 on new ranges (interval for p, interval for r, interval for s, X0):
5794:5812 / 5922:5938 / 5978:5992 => 0.033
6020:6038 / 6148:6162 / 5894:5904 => 0.018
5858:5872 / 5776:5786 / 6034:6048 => 0.080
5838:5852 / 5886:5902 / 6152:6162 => 0.048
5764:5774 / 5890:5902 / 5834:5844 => 0.034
